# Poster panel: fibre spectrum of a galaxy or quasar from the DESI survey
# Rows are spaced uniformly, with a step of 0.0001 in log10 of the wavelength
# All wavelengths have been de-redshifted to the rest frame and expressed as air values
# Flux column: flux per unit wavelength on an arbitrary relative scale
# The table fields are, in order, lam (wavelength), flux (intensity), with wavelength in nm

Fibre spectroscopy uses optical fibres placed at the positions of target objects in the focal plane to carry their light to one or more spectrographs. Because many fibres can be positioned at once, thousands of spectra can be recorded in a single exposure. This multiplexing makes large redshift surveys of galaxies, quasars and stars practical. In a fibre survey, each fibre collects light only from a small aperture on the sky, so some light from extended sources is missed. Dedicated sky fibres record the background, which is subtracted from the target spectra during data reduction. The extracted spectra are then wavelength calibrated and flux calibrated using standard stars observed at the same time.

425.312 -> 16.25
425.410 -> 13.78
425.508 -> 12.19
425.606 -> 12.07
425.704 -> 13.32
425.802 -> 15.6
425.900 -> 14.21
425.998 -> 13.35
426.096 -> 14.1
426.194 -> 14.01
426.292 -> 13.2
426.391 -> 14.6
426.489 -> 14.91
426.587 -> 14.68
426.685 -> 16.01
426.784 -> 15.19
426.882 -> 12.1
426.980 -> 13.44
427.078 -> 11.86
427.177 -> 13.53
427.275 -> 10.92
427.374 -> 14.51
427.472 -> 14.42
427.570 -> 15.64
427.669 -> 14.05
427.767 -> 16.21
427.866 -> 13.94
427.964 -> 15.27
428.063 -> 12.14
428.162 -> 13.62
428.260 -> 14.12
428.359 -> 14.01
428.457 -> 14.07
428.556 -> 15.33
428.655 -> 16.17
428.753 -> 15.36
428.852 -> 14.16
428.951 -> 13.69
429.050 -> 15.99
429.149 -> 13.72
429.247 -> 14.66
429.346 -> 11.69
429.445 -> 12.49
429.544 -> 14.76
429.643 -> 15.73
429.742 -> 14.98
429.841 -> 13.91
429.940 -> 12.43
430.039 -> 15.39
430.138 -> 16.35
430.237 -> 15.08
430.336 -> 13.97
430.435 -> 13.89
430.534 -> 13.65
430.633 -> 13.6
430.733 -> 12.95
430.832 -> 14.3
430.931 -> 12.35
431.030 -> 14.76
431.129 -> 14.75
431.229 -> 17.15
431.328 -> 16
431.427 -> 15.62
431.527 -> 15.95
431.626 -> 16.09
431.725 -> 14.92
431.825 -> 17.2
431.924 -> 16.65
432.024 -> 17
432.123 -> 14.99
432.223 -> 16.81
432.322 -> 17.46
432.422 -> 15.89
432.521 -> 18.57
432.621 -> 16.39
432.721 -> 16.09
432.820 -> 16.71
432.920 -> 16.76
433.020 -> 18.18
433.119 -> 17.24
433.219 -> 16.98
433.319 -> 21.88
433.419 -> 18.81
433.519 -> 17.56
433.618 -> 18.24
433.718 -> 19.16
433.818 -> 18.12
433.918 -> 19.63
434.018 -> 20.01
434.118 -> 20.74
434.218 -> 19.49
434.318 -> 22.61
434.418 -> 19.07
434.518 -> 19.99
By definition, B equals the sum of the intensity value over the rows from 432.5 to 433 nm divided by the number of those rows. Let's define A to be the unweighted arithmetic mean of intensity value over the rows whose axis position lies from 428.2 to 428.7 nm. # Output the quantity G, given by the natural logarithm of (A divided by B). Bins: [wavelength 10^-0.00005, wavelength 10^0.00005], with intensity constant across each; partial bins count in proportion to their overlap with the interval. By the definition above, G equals -0.14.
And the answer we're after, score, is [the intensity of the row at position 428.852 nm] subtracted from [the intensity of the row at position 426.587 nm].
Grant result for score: 1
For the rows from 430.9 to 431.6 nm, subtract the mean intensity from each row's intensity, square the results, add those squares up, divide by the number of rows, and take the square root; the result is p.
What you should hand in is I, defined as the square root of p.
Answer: 1.18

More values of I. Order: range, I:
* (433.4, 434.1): 0.90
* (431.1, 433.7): 1.20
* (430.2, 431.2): 0.90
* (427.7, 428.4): 1.09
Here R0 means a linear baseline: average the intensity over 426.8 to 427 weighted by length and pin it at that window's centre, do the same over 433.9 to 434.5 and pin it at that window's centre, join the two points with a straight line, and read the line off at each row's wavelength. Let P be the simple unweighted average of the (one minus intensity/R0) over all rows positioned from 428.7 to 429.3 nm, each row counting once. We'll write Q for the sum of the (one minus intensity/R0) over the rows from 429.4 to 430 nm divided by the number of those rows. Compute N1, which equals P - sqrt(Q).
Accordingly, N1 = -0.30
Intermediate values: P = 0.04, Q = 0.11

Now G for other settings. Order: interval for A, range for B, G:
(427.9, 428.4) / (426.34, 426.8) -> -0.09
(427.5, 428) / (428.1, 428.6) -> 0.05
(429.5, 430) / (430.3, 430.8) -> 0.05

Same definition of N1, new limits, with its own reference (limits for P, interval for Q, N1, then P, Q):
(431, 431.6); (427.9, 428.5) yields -0.09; 0.10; 0.04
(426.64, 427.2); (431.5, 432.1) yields -0.34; -0.04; 0.09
